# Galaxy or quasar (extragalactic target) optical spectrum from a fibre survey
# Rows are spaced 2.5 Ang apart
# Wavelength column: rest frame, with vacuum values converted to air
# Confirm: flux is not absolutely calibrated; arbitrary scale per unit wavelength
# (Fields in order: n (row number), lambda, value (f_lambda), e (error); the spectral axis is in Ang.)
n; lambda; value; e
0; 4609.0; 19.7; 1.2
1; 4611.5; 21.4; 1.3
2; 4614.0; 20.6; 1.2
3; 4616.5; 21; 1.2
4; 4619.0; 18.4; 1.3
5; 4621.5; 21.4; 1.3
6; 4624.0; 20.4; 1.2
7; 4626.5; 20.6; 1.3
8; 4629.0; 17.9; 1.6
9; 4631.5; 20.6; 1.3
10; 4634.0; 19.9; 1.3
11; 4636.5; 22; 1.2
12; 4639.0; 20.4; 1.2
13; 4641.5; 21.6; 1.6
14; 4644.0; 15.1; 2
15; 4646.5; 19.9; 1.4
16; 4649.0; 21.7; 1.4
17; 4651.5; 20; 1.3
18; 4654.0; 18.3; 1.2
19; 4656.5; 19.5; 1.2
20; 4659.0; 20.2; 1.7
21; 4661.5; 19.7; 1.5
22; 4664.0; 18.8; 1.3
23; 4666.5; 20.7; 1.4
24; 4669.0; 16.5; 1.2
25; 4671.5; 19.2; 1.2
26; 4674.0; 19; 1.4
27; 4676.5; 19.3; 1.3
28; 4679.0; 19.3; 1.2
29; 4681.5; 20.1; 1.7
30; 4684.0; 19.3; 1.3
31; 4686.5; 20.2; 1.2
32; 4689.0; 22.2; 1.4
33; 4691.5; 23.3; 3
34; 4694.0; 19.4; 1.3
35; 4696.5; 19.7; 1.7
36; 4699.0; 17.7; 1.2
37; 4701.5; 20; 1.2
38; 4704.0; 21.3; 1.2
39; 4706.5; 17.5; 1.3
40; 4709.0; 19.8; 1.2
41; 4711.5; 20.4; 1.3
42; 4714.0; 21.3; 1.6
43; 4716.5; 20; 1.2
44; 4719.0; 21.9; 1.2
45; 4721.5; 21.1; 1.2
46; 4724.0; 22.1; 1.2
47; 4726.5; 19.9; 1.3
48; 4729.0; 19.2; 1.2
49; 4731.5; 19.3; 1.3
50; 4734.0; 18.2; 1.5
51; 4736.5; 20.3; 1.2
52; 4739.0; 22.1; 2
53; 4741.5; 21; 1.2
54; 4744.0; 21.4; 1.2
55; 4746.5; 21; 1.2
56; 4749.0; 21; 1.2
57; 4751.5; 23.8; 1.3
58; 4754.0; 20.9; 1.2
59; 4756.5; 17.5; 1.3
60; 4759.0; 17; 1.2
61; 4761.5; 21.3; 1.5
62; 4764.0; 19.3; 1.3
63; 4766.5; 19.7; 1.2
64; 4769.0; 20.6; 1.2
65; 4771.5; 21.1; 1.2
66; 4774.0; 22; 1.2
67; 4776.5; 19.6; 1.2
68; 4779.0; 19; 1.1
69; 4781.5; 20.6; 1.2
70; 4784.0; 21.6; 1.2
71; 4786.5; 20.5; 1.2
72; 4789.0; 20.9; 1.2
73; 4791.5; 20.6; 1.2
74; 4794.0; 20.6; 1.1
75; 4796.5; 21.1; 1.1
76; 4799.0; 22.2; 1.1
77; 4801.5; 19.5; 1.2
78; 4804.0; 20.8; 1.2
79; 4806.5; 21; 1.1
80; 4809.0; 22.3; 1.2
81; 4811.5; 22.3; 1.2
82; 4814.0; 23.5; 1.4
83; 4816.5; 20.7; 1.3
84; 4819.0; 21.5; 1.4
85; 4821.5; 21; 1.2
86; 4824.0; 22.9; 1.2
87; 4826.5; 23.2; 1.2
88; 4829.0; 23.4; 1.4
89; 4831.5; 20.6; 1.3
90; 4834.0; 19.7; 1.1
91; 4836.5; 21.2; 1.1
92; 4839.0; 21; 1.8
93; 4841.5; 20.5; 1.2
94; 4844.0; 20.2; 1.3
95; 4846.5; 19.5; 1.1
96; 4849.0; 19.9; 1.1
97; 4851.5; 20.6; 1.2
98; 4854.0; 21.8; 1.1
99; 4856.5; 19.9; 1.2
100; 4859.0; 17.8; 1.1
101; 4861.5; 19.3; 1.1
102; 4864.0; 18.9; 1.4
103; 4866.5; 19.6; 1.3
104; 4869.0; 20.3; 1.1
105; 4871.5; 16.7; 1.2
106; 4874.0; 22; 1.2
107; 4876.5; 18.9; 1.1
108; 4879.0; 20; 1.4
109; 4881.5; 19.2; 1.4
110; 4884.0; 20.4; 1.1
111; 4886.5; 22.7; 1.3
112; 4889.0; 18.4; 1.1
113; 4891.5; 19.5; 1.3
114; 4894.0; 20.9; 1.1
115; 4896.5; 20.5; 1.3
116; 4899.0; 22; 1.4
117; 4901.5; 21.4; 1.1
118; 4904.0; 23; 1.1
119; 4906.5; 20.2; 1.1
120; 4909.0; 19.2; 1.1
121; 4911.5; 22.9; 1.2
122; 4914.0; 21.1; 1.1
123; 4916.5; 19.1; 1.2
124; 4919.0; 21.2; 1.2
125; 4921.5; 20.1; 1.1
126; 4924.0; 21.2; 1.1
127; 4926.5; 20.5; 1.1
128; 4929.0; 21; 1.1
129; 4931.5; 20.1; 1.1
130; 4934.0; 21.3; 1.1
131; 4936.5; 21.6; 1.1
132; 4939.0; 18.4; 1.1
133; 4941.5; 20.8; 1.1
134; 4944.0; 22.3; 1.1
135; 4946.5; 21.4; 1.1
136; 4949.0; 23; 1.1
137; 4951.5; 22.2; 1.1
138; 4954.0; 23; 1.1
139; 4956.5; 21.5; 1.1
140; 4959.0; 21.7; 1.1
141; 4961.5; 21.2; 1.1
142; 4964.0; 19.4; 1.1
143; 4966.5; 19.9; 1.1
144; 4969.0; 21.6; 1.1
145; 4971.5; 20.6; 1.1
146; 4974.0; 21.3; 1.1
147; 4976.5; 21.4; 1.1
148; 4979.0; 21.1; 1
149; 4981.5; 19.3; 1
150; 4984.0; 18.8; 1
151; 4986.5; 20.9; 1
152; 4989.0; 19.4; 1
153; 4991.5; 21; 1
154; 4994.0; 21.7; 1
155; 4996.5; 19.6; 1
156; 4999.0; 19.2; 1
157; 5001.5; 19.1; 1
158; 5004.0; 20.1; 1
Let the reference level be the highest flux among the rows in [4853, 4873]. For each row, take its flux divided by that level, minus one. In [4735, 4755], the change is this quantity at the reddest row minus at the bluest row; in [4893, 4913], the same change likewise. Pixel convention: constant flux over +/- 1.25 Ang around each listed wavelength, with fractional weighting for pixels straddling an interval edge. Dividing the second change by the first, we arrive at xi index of 3.3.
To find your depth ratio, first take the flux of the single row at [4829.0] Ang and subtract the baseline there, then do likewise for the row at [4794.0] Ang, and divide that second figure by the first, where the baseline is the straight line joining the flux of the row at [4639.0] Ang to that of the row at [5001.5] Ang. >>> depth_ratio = 0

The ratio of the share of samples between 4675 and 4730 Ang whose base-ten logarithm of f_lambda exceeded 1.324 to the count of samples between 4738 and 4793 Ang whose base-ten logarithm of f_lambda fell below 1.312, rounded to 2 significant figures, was 0.045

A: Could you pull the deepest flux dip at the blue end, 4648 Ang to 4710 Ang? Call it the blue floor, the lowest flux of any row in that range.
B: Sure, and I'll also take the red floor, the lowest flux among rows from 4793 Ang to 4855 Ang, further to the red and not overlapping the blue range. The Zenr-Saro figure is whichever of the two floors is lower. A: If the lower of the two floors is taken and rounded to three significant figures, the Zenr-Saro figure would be 16.5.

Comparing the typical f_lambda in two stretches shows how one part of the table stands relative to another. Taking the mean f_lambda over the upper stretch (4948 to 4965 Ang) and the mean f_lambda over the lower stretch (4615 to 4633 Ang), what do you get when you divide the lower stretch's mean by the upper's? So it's 0.92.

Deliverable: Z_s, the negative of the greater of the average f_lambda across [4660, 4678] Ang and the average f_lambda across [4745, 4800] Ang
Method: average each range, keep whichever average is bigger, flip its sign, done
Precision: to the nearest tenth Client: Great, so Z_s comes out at -20.5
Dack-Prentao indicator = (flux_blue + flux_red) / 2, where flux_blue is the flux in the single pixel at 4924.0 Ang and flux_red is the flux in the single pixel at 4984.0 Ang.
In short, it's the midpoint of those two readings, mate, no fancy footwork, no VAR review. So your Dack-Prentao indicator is 20.0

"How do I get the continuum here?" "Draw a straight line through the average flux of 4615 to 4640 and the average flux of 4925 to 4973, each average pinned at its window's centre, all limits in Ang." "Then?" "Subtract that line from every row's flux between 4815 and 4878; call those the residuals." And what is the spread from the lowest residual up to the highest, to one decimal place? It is 6.8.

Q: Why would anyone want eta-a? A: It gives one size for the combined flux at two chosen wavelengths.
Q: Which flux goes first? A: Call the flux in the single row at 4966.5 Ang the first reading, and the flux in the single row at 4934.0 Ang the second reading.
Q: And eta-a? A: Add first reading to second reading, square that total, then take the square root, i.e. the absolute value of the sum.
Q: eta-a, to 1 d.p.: 41.2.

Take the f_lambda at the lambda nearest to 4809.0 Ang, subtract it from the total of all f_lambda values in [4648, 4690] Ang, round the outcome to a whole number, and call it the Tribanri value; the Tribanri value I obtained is 312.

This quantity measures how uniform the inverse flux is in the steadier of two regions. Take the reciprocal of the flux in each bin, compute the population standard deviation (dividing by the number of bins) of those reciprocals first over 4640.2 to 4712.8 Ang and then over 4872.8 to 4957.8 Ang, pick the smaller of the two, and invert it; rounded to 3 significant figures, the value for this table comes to 325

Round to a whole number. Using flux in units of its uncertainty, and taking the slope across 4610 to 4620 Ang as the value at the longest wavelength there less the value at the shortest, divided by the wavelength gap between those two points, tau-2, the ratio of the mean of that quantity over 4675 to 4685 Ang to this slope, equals -47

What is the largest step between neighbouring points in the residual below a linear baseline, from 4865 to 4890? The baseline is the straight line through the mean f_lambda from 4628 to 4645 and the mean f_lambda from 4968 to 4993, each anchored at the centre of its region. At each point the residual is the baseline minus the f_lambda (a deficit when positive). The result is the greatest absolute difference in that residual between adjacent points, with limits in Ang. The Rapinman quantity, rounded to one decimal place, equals 5.3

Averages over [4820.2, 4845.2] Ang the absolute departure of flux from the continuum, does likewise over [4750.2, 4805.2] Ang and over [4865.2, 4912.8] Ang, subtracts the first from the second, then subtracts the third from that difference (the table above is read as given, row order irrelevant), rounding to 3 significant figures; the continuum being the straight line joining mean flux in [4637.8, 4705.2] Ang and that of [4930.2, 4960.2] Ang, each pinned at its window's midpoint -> -1.42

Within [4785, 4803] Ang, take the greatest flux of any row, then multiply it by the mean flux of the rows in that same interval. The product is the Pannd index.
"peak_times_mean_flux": 461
